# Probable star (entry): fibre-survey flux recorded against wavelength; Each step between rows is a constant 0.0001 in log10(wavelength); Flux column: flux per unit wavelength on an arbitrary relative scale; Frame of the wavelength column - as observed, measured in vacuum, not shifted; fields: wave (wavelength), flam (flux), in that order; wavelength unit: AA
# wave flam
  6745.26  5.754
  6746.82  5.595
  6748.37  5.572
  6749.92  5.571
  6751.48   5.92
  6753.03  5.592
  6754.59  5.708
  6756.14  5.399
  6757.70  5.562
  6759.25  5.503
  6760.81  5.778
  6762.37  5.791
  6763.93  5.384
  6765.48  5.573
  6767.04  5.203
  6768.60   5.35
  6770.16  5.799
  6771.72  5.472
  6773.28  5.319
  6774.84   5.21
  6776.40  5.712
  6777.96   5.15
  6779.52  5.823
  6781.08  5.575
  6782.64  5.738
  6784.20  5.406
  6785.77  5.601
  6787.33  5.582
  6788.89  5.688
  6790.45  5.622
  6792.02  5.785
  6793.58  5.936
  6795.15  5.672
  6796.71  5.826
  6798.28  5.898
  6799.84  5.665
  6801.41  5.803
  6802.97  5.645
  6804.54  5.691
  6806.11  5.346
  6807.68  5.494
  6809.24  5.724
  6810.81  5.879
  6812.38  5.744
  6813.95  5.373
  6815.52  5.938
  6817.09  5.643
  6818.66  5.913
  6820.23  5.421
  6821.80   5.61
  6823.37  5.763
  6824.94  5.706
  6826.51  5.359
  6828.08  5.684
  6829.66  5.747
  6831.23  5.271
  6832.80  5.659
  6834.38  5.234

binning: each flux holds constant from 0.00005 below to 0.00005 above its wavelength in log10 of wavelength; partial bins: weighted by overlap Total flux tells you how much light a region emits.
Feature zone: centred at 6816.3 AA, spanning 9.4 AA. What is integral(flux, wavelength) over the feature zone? 53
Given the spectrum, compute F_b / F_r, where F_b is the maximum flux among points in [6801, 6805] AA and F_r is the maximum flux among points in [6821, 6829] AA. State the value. 1.01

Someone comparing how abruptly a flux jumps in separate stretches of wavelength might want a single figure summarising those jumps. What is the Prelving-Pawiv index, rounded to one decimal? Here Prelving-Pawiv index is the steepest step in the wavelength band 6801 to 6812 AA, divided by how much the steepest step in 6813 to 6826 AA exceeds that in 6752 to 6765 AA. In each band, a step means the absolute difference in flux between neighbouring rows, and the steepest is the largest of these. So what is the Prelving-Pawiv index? 2.2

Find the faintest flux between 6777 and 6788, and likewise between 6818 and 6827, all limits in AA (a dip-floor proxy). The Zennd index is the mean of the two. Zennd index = 5.25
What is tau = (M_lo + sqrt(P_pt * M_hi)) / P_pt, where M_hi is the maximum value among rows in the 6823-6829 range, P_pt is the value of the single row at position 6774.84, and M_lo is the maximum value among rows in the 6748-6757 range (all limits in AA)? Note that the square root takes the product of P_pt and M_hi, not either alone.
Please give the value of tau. 2.188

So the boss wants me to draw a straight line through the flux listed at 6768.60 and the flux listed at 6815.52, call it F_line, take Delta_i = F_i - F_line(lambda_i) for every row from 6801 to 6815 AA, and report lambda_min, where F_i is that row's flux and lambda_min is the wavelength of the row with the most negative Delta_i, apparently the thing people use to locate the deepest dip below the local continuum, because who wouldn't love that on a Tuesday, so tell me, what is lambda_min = 6813.95 AA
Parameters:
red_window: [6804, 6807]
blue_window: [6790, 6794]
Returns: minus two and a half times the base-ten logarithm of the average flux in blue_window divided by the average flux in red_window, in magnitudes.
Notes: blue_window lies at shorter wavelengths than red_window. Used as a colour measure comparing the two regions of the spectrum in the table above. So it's -0.05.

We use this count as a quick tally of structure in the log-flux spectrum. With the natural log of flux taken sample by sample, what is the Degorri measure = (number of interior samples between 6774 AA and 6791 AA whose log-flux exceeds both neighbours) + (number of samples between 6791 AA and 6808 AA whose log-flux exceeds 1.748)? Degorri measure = 10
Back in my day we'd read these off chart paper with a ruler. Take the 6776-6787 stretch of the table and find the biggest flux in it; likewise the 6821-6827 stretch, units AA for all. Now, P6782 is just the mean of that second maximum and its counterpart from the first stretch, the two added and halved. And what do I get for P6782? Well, 5.79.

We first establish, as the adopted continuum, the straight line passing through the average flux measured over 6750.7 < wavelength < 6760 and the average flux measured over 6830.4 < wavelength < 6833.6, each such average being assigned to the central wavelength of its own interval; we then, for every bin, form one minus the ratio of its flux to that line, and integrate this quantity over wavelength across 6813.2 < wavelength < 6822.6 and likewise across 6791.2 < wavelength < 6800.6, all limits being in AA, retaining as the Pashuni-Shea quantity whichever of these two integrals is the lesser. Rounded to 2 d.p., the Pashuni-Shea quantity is -0.44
